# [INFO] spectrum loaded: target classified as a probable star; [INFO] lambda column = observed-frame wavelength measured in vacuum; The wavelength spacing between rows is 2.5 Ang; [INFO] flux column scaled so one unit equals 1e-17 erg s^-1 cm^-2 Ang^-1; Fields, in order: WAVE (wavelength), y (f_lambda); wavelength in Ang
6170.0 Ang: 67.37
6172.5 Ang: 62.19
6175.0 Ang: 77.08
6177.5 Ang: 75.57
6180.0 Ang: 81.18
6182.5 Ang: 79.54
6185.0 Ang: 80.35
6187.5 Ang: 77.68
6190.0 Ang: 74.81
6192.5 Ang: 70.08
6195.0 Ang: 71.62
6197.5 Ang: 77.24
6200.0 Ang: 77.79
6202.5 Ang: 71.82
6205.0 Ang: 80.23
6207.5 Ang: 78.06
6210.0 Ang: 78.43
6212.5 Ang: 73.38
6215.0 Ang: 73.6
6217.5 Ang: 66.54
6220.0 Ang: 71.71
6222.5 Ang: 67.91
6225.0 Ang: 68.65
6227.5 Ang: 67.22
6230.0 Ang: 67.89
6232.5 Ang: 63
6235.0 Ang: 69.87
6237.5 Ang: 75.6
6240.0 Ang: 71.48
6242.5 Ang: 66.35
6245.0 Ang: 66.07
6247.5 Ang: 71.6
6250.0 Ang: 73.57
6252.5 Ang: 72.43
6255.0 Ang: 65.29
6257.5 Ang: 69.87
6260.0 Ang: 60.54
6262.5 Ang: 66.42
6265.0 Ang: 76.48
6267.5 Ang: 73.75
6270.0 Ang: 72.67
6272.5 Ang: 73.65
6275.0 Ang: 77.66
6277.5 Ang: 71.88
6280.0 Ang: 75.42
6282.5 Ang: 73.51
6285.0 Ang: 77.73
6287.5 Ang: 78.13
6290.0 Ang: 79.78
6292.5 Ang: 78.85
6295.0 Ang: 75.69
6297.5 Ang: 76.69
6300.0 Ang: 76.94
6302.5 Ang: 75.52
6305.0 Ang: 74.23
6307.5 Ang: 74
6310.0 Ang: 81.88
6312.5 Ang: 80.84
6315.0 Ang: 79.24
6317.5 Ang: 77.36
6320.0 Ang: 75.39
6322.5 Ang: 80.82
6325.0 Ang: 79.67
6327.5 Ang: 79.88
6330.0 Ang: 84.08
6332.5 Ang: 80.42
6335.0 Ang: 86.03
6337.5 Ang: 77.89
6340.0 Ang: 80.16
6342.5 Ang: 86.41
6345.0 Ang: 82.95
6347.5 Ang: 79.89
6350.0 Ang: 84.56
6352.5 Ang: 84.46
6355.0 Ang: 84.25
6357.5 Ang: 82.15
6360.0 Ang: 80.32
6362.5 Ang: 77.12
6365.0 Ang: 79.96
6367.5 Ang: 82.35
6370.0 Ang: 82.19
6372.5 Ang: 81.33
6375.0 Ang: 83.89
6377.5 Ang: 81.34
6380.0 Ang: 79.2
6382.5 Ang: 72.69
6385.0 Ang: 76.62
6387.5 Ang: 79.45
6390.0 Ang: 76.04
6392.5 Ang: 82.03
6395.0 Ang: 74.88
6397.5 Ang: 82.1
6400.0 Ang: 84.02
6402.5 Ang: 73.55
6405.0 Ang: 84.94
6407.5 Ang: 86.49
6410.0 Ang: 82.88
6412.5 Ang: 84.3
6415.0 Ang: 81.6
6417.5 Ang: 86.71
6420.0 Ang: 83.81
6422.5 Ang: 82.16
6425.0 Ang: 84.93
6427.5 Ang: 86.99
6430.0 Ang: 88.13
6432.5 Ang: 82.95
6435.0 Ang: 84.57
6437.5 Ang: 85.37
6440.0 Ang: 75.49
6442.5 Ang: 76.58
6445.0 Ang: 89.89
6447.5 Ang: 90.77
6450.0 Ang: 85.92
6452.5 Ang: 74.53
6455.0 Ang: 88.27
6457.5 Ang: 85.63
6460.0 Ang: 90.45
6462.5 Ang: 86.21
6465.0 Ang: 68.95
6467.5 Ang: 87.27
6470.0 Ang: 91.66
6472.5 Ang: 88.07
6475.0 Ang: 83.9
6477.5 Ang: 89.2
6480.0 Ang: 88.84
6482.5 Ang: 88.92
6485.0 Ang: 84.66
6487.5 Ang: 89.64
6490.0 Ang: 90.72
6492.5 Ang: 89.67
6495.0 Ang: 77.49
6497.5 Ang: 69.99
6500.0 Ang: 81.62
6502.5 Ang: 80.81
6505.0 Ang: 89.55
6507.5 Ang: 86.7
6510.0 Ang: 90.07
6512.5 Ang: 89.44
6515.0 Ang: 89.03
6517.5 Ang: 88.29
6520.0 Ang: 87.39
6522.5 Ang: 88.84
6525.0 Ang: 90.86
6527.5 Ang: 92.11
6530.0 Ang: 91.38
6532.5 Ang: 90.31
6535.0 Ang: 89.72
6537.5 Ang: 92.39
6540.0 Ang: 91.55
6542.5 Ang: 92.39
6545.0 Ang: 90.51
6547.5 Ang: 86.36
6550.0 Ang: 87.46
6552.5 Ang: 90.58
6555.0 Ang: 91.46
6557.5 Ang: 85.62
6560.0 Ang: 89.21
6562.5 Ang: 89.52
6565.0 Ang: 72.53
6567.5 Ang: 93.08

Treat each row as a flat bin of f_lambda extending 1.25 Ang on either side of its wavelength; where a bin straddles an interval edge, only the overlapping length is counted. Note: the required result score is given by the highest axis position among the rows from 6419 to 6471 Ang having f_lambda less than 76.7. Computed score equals 6465.0 Ang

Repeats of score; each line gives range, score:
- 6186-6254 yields 6252.5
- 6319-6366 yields 6320.0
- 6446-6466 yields 6465.0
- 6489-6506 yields 6497.5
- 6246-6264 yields 6262.5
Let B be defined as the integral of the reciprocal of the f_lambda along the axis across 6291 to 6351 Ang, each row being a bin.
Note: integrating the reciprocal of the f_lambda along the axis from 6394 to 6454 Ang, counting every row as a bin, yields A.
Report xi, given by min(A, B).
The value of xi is 0.724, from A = 0.72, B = 0.76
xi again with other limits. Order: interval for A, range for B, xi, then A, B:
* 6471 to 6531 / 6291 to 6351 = 0.692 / 0.69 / 0.76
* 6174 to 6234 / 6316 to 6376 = 0.738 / 0.82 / 0.74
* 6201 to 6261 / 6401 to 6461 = 0.717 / 0.85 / 0.72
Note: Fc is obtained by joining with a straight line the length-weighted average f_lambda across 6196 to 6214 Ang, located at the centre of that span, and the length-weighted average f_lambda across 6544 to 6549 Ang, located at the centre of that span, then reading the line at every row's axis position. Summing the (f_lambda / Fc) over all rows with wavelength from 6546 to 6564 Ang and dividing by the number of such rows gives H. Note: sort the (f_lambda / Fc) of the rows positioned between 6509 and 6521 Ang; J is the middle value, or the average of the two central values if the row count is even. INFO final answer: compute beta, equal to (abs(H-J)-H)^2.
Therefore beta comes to 0.96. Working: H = 1.00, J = 1.02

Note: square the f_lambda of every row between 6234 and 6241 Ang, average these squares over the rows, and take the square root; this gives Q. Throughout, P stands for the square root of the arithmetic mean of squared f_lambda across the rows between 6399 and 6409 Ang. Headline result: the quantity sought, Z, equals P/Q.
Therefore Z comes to 1.14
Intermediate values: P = 82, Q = 72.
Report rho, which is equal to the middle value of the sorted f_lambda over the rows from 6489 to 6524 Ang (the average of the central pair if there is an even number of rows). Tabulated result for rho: 89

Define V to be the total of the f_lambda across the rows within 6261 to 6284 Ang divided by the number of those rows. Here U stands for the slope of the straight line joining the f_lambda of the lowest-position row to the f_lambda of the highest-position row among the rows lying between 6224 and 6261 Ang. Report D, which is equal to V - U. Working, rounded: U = -0.23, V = 73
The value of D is 74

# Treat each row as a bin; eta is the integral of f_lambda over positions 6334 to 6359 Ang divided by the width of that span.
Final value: 82.8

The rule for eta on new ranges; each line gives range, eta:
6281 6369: 79.7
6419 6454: 83.8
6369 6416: 80.5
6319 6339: 80.6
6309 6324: 79.2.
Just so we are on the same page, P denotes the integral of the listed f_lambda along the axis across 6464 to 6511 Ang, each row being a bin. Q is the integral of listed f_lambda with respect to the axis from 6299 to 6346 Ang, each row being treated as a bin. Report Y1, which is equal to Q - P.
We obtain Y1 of -260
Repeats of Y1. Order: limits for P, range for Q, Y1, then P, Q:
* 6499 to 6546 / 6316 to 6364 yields -290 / 4189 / 3899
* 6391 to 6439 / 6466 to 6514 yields 141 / 3994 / 4135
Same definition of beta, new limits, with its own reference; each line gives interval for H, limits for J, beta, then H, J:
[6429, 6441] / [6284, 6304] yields 0.94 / 0.99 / 0.97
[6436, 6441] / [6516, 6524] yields 0.79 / 0.95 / 1.01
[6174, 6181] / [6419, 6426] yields 1.00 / 1.03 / 1.00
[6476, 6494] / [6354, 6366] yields 0.96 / 1.03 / 0.98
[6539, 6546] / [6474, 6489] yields 1.07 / 1.04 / 1.03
